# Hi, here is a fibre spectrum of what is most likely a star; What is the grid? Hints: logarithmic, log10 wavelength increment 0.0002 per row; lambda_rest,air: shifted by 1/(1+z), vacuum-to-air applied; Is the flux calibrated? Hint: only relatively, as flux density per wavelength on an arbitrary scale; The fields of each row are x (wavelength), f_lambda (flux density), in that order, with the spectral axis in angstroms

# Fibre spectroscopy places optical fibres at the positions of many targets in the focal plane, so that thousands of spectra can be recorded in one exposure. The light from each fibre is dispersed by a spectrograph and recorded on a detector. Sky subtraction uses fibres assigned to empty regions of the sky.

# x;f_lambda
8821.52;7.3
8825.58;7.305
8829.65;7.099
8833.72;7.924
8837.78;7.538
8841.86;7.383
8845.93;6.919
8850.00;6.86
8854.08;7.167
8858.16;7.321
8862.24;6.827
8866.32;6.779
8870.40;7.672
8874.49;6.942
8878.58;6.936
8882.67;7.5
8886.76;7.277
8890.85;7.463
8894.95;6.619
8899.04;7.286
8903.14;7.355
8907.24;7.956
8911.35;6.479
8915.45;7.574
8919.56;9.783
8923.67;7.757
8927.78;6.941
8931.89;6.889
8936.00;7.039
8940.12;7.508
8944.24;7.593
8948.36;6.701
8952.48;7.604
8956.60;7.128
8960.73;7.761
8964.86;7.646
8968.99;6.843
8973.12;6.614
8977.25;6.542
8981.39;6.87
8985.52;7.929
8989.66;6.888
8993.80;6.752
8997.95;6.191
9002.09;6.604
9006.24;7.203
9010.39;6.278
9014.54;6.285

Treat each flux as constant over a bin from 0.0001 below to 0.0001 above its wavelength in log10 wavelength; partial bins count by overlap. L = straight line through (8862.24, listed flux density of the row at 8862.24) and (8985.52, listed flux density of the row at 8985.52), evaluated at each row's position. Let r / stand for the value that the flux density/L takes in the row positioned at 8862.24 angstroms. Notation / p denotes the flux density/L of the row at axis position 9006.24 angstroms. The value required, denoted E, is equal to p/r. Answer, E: 0.89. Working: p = 0.89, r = 1.00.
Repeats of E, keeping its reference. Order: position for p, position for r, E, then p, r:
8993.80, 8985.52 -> 0.84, 0.84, 1.00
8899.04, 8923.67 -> 0.97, 1.02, 1.05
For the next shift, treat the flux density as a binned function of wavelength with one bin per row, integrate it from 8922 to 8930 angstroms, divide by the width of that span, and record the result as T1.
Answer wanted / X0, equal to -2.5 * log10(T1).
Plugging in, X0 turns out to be -2.16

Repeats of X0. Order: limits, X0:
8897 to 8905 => -2.16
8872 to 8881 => -2.11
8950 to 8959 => -2.17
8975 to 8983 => -2.06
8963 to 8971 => -2.15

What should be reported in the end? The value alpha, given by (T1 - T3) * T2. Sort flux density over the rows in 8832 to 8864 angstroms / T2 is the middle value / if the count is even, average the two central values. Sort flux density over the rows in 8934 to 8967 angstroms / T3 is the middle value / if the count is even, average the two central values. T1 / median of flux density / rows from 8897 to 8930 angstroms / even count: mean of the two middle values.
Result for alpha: -0.6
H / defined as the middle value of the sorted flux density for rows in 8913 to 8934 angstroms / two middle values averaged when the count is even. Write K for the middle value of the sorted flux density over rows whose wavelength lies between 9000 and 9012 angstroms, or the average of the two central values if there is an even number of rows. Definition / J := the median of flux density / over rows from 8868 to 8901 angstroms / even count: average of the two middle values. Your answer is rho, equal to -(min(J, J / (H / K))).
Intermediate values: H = 7.57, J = 7.28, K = 6.6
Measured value -6.3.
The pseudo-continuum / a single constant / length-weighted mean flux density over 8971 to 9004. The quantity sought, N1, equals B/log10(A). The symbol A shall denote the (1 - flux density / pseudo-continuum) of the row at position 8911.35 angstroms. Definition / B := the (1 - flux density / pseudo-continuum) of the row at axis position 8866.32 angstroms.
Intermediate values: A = 0.047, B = 0.003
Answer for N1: -0.002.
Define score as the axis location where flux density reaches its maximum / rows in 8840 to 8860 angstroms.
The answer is 8841.86 angstroms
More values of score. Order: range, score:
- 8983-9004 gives 8985.52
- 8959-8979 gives 8960.73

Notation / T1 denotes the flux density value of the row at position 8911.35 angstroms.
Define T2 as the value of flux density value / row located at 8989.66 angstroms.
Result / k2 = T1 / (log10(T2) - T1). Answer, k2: -1.15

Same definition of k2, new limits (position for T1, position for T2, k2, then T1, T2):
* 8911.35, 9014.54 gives -1.14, 6.479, 6.285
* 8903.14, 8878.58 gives -1.13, 7.355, 6.936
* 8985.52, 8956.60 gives -1.12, 7.929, 7.128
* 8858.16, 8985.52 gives -1.14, 7.321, 7.929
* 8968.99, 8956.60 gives -1.14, 6.843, 7.128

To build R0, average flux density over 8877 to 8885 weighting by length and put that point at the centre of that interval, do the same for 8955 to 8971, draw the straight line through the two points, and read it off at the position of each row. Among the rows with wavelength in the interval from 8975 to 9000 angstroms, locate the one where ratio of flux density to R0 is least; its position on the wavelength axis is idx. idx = 8997.95 angstroms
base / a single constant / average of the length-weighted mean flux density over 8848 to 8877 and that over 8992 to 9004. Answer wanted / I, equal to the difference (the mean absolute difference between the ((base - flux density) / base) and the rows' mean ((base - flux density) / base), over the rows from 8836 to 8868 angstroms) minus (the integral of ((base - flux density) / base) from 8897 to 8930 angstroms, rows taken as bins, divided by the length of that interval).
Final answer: 0.16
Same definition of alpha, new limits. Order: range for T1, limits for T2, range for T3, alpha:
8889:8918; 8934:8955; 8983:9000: 4.0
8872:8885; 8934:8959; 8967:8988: 0.7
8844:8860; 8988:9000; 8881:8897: -2.2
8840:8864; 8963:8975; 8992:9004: 3.0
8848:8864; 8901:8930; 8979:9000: 1.1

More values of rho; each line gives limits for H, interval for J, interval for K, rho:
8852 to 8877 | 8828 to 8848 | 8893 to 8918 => -7.4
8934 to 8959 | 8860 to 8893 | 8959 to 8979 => -6.6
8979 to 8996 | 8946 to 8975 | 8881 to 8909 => -7.1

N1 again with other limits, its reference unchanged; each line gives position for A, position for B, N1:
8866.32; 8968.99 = 0.002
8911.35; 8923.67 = 0.106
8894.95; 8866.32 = -0.002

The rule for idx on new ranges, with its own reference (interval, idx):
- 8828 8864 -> 8862.24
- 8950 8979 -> 8977.25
